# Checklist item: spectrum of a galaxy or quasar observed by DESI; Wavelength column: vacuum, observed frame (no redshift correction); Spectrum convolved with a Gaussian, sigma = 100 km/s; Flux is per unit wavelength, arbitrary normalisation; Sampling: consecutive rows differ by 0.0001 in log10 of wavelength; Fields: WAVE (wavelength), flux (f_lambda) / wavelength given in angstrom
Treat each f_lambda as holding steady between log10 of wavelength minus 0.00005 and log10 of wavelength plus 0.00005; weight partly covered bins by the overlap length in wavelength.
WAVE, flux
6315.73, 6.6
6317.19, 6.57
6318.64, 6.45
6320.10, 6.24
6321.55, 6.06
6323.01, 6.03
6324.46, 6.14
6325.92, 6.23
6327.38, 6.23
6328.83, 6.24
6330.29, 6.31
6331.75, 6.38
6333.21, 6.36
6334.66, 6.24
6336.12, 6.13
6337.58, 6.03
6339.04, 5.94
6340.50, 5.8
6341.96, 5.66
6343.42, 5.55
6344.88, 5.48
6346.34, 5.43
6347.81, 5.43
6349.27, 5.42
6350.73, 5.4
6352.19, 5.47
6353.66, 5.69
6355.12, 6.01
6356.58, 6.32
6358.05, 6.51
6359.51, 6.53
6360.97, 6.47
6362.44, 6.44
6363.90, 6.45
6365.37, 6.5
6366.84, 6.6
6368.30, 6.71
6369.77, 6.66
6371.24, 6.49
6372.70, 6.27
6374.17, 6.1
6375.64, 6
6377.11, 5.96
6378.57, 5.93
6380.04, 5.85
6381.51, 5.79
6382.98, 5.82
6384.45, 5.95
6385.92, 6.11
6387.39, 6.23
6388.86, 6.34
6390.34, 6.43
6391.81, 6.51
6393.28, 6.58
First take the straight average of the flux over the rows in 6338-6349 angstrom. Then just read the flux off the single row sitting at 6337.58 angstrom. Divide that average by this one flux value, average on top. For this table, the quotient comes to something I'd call 0.93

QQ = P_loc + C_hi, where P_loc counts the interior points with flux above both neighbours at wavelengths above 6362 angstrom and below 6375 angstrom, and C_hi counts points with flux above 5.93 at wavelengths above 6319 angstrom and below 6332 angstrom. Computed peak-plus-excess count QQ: 10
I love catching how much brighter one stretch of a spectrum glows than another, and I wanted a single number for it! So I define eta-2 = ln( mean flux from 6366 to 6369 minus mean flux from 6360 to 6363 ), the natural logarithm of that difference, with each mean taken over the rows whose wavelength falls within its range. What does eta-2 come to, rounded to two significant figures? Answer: -1.6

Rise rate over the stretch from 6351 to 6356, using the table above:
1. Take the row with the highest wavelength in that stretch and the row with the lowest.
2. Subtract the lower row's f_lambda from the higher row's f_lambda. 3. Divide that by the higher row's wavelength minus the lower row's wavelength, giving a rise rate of 0.18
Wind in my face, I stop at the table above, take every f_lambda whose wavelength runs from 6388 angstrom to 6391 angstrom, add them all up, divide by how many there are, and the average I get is 6.4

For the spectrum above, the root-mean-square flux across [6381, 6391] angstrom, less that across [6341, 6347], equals 0.6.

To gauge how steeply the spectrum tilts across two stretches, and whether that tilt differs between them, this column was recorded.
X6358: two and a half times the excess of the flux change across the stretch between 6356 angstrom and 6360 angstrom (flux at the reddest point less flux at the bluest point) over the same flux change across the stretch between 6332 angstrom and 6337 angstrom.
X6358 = 1.1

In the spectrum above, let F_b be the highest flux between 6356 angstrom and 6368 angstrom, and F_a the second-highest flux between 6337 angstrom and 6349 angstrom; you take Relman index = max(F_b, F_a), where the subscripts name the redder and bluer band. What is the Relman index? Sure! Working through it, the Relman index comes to 6.60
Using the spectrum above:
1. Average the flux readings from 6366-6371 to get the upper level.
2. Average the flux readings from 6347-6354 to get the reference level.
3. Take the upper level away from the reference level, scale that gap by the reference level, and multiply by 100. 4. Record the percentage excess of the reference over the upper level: -21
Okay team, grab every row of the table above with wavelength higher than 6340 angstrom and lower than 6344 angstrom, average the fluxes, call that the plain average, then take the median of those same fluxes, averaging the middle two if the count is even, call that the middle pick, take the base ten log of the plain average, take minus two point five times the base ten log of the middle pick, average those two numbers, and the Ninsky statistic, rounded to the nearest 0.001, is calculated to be -0.564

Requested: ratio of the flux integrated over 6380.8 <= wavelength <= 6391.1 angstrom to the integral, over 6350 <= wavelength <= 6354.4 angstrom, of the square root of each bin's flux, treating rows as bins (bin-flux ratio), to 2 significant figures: 6.1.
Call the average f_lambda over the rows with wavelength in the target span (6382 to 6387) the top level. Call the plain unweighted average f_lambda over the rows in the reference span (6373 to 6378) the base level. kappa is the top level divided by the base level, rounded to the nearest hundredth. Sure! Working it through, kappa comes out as 0.99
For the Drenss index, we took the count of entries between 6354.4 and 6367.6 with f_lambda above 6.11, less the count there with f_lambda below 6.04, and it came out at 7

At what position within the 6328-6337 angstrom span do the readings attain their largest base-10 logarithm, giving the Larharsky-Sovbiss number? 6331.75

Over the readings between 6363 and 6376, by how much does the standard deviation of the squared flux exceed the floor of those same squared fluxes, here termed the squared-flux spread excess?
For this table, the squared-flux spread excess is -33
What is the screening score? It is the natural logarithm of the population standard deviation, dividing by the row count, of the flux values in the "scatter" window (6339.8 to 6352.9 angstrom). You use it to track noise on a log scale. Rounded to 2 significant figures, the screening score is -2.1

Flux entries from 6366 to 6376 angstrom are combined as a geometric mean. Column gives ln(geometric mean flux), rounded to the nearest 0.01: 1.86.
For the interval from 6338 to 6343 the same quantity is 1.76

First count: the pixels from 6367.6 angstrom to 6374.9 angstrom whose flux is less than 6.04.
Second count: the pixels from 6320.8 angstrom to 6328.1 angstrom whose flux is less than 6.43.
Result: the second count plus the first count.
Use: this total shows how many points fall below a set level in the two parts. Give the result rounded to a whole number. 5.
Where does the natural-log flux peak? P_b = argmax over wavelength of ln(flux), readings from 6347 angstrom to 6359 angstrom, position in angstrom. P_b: 6358.05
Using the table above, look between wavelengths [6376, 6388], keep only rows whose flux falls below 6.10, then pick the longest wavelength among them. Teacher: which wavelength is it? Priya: 6384.45 angstrom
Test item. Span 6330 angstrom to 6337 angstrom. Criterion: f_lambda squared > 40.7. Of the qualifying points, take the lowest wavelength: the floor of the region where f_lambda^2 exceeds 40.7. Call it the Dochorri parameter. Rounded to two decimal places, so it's 6331.75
